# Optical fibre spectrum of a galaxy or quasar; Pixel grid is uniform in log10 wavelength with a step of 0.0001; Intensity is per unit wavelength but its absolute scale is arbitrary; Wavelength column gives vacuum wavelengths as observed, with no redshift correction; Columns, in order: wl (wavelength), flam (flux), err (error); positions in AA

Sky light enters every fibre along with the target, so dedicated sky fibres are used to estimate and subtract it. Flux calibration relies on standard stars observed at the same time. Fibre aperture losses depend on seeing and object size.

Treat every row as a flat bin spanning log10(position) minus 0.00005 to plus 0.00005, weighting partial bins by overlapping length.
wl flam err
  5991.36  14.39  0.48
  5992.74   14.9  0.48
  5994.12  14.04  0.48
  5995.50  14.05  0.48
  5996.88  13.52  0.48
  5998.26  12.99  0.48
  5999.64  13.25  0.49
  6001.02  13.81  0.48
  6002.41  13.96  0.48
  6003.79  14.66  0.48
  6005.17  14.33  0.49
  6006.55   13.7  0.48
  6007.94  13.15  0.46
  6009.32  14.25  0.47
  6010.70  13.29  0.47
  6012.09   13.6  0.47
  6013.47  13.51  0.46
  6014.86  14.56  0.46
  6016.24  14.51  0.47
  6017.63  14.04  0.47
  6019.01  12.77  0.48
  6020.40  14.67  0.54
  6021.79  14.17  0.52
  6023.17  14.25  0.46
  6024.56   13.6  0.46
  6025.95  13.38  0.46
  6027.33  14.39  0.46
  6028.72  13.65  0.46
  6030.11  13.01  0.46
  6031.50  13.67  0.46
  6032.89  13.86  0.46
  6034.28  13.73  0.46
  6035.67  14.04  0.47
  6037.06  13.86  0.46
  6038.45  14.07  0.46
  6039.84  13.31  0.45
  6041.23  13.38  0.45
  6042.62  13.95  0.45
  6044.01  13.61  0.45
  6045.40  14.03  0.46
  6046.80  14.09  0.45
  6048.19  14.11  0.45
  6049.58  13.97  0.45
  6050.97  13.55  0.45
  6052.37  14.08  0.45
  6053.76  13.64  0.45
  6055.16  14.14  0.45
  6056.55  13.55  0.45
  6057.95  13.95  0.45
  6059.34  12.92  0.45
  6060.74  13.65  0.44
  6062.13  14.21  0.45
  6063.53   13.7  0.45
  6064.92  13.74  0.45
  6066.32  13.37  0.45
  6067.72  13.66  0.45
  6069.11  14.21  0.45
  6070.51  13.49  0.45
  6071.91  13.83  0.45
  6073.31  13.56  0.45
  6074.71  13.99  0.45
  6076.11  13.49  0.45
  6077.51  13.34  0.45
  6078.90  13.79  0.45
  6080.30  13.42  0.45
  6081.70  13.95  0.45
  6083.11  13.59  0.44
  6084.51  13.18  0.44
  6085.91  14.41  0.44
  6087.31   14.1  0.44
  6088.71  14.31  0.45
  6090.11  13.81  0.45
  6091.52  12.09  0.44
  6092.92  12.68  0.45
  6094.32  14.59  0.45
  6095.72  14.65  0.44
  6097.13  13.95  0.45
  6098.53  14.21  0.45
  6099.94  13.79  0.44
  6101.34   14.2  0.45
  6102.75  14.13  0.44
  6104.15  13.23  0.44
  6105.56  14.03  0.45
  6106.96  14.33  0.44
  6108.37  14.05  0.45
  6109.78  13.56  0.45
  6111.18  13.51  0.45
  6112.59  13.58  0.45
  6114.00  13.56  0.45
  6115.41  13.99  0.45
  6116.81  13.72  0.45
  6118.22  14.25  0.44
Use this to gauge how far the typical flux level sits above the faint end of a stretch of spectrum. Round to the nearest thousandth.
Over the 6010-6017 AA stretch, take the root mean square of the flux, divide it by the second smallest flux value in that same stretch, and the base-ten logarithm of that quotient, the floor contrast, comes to 0.012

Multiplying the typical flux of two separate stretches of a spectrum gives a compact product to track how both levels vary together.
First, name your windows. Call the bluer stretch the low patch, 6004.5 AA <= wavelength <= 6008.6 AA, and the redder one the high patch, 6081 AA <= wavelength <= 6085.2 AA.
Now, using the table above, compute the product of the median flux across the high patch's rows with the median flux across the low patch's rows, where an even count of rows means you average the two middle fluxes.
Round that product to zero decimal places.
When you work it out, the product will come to 186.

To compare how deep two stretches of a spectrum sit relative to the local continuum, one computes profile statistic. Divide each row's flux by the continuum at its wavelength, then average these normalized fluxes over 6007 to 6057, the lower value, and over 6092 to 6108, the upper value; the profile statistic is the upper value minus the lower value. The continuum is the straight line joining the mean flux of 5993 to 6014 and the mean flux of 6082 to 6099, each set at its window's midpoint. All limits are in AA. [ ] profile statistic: 0.009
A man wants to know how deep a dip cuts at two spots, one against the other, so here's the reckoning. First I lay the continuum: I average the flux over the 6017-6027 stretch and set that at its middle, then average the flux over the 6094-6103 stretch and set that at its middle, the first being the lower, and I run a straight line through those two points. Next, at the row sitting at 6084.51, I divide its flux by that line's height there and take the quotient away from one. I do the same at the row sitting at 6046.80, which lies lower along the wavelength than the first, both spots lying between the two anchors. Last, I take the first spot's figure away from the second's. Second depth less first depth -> -0.08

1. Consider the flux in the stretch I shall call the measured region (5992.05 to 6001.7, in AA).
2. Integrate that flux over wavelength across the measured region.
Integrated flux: 133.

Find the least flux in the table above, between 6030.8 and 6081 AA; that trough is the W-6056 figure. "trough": 12.92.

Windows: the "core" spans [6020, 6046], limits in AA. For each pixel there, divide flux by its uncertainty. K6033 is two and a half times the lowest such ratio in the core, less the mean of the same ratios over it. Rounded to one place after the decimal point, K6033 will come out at 38.2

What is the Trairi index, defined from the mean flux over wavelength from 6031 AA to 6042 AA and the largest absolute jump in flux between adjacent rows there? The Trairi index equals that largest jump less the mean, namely -13.0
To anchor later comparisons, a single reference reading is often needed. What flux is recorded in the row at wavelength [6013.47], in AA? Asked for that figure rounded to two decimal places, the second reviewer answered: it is 13.51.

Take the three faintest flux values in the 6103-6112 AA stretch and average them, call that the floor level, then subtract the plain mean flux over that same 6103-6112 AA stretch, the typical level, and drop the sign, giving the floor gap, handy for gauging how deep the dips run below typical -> 0.4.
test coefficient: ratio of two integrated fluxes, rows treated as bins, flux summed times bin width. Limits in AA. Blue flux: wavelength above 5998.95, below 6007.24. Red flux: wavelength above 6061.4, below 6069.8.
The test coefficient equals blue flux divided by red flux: 1.00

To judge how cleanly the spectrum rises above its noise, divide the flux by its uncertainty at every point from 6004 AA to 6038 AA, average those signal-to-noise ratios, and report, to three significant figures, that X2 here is 29.4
